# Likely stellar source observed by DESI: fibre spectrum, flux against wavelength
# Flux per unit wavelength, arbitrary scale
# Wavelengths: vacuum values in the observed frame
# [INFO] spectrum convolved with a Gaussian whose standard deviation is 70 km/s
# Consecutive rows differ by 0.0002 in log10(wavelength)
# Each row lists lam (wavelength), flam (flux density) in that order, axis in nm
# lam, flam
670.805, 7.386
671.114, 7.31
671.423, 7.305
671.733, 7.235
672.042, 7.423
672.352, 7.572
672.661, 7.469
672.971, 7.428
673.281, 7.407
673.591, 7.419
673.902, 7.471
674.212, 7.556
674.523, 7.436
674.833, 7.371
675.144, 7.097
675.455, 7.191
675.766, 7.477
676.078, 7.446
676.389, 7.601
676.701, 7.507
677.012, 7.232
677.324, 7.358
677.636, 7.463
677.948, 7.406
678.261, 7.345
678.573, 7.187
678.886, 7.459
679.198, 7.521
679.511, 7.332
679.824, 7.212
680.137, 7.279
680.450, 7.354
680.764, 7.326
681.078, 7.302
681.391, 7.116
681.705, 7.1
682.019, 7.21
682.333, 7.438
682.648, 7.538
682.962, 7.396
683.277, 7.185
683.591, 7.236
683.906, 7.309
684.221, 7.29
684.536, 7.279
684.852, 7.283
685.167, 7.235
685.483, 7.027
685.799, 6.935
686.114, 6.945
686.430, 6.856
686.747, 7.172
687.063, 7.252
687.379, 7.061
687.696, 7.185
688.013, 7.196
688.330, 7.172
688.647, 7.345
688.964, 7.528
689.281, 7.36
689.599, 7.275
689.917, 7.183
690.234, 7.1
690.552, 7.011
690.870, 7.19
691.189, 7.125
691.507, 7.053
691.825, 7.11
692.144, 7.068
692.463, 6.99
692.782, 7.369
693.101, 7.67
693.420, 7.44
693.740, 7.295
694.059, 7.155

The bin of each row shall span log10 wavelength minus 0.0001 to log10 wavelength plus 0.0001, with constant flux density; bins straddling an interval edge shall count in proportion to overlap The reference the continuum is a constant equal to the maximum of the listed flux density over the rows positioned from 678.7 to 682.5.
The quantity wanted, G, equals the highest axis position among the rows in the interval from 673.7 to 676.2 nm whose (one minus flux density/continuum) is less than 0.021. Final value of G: 676.078 nm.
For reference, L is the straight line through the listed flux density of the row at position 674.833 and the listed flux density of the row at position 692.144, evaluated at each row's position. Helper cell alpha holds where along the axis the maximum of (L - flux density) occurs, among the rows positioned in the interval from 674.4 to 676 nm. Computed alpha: 675.144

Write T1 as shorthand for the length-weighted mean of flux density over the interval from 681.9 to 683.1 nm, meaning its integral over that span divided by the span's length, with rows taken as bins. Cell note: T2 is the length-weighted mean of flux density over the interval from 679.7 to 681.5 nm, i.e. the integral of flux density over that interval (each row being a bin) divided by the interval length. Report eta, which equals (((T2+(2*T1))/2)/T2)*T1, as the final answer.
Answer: 11.2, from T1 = 7.40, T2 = 7.27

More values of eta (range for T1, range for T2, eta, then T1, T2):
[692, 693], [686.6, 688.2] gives 10.8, 7.17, 7.17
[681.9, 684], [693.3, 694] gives 11.0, 7.33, 7.33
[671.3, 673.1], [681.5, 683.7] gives 11.2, 7.41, 7.30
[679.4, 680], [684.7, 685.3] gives 10.9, 7.27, 7.27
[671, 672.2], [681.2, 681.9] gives 11.2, 7.32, 7.13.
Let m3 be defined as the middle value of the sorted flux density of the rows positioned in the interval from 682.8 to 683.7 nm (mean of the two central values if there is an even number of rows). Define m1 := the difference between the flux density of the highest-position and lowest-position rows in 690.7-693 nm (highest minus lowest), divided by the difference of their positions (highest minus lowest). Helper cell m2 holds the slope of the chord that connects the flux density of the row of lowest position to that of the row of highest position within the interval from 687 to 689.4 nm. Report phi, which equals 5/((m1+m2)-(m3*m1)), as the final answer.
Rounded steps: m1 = 0.1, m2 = 0.05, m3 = 7.2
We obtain -9.3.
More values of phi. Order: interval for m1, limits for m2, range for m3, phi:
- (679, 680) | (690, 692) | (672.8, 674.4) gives 1.6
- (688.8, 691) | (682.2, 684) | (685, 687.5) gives 5.1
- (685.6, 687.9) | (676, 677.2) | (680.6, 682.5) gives -4.7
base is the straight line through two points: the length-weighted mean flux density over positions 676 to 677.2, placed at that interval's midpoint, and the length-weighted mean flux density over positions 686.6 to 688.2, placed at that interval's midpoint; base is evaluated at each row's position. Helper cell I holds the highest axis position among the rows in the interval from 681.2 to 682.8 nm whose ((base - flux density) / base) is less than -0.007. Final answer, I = 682.648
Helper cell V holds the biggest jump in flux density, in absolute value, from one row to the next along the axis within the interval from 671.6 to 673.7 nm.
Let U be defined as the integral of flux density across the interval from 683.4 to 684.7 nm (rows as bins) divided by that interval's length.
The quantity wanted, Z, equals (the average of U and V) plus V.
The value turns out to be 3.92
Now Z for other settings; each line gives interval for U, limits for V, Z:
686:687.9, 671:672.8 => 3.82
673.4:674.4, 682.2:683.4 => 4.05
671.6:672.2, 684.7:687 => 4.14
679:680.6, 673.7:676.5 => 4.10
